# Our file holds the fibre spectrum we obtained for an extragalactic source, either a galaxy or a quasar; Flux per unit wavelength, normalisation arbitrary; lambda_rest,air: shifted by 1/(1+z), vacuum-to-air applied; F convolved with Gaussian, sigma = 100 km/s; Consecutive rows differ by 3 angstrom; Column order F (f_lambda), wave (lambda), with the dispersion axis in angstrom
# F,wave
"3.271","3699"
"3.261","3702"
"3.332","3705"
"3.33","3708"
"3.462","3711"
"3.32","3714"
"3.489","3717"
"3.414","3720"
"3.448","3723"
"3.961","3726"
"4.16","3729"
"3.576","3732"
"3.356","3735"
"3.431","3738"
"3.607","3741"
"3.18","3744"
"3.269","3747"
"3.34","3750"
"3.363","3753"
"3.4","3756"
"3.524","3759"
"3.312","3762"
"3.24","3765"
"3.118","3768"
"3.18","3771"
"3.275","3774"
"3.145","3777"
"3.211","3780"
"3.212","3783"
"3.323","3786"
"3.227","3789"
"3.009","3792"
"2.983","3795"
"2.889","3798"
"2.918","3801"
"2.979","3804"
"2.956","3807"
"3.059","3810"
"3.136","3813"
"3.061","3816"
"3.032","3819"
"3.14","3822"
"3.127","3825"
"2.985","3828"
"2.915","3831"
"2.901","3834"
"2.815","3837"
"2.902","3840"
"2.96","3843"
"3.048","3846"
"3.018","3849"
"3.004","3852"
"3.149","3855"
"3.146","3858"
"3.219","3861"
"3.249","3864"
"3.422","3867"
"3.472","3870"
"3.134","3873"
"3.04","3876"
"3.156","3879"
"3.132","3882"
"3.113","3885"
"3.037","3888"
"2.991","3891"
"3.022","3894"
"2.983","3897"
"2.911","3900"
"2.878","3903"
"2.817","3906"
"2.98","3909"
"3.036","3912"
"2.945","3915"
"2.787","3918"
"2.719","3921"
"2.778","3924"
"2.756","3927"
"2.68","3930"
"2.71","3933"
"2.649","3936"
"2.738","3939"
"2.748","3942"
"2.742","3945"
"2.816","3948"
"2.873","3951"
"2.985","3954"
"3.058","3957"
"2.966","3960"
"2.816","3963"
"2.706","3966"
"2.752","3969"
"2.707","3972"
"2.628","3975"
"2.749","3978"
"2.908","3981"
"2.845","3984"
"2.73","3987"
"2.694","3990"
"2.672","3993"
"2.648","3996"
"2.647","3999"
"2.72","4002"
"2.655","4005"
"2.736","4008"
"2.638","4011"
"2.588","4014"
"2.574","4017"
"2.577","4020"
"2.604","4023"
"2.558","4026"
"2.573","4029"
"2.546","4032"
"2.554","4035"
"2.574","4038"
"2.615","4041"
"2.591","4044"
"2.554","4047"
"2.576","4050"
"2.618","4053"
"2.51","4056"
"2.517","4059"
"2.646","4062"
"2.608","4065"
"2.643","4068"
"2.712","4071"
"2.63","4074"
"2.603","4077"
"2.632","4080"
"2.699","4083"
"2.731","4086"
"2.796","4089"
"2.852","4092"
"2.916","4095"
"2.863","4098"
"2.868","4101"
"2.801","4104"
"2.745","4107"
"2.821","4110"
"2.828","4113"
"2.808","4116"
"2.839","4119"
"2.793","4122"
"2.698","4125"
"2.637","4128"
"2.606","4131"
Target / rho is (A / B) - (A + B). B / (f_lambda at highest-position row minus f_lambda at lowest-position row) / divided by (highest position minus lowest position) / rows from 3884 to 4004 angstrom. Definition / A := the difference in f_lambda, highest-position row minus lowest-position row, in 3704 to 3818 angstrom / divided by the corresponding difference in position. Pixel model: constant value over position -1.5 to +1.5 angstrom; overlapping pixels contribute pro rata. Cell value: 0.73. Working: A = -0.0024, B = -0.003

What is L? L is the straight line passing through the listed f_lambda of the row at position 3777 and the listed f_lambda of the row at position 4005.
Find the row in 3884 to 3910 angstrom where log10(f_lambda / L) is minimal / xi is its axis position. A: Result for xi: 3906 angstrom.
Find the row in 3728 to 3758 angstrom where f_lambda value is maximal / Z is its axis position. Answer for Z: 3729 angstrom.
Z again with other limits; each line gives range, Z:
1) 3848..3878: 3870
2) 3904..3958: 3957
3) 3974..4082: 3981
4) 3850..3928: 3870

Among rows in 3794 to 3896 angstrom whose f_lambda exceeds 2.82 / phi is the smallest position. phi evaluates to 3795 angstrom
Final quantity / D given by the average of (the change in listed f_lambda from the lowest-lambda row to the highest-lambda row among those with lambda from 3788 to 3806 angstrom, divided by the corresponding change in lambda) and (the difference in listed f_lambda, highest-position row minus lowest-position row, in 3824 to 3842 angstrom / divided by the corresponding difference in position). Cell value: -0.016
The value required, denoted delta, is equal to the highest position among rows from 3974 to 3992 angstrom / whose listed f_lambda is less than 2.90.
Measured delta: 3990 angstrom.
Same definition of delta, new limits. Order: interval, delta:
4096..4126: 4125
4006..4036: 4035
